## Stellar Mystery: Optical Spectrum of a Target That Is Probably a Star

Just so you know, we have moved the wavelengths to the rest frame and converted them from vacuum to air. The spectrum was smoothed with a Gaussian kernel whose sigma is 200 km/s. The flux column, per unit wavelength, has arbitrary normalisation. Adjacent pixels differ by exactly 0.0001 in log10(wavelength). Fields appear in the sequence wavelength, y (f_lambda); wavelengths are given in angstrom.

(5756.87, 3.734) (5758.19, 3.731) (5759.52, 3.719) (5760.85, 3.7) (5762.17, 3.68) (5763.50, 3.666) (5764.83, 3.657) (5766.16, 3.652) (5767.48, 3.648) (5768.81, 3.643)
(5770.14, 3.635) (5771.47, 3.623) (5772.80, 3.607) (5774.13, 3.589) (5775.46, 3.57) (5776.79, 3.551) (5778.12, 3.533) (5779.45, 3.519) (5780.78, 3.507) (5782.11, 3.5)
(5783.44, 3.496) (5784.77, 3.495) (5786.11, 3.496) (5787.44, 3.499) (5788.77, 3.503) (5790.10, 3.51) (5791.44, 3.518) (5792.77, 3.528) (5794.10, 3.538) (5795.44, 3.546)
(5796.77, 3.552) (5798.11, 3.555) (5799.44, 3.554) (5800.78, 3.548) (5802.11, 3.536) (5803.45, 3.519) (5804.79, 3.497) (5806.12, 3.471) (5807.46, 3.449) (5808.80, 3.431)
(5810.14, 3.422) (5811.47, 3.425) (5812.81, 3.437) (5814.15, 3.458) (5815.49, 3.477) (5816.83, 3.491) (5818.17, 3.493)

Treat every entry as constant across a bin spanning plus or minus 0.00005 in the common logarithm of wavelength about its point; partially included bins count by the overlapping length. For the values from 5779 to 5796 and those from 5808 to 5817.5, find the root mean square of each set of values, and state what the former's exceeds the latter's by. 0.063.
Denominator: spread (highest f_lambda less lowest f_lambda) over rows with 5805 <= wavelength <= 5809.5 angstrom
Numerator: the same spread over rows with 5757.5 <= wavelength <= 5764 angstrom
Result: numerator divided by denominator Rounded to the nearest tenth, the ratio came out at 1.6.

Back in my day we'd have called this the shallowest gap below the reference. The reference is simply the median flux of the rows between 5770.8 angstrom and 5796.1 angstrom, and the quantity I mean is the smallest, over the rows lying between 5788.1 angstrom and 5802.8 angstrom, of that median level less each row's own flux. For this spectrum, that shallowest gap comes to -0.036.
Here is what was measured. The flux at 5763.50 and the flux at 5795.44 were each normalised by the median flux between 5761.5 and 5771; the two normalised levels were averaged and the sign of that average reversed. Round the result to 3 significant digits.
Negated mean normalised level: -0.987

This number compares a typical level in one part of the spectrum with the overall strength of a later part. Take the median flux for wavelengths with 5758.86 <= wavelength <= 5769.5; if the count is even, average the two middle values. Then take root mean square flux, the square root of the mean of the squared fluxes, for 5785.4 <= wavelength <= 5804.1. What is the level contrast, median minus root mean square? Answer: 0.13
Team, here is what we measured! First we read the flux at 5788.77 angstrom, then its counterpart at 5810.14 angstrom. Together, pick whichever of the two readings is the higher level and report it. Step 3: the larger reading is 3.50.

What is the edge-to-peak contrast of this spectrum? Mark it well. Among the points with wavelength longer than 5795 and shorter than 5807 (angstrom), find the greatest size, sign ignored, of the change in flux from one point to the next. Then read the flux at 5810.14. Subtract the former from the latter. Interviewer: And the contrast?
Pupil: 3.396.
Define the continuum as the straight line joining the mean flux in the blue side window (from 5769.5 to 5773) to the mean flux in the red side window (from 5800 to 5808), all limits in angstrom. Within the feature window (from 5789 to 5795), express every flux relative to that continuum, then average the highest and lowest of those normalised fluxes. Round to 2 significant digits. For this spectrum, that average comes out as 0.99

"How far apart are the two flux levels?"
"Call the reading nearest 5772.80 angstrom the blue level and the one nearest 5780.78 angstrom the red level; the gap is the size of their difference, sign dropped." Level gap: 0.10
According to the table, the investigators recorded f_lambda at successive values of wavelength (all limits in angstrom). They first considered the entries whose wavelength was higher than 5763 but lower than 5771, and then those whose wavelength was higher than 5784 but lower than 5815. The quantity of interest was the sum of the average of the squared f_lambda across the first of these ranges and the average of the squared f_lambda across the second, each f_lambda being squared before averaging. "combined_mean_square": 25.6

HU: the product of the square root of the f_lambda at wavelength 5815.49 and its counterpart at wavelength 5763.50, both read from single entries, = 3.57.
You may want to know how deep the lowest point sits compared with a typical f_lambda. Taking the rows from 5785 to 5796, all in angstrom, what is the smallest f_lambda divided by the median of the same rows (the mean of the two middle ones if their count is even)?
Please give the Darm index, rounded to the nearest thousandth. 0.995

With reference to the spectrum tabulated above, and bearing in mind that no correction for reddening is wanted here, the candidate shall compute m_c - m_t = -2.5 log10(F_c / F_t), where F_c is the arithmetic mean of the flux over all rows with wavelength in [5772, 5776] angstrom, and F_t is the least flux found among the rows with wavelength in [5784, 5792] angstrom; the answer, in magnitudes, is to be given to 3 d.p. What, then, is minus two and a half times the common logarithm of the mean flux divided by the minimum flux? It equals -0.029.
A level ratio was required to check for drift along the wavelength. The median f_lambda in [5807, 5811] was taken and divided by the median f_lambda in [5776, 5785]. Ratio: 0.98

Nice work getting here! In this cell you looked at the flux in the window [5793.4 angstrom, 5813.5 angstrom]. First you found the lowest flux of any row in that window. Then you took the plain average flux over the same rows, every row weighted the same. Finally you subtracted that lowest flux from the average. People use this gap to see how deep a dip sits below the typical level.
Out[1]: 0.08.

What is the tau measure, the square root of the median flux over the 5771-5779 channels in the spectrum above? 1.89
